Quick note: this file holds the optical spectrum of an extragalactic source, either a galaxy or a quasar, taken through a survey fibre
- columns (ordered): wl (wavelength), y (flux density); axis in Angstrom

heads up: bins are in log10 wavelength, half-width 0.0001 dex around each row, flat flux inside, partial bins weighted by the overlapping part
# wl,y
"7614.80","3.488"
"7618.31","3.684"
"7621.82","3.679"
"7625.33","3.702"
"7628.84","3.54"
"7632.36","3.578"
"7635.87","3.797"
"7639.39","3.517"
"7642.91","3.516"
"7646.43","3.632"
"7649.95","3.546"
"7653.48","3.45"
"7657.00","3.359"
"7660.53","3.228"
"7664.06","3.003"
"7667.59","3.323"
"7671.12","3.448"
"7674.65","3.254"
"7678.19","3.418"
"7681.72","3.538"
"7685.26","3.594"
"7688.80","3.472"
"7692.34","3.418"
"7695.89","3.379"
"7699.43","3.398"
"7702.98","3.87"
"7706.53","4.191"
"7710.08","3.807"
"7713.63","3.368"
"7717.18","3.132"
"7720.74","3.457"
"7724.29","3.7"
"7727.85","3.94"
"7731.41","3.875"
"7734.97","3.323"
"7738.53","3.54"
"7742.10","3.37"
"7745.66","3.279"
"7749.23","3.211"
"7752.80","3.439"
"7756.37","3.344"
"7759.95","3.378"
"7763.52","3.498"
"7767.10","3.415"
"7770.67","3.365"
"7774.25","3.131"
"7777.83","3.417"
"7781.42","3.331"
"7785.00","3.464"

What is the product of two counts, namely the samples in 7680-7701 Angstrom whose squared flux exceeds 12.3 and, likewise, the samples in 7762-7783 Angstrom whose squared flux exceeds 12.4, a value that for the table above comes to 0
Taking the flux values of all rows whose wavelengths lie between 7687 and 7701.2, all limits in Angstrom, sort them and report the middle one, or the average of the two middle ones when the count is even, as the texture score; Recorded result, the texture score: 3.41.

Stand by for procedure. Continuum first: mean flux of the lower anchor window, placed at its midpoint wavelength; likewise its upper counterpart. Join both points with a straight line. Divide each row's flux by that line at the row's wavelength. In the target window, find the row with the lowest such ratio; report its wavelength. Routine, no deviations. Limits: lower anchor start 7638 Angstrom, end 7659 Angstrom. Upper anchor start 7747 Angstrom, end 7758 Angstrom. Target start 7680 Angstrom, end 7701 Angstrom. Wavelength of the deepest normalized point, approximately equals 7695.89 Angstrom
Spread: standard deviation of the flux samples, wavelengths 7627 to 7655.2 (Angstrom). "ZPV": 0.10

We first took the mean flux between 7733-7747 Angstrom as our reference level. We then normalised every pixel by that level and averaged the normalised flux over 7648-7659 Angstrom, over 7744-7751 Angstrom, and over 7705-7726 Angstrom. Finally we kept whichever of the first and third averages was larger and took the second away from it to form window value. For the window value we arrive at 0.11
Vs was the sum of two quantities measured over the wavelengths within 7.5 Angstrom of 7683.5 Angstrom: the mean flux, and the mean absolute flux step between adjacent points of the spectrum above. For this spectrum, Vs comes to 3.6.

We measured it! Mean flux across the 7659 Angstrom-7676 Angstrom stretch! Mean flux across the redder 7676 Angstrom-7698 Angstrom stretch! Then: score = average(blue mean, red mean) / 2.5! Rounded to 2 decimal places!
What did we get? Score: 1.34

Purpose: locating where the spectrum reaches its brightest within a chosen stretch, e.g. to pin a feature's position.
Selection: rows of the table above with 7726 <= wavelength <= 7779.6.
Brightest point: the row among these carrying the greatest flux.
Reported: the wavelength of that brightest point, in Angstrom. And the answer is 7727.85 Angstrom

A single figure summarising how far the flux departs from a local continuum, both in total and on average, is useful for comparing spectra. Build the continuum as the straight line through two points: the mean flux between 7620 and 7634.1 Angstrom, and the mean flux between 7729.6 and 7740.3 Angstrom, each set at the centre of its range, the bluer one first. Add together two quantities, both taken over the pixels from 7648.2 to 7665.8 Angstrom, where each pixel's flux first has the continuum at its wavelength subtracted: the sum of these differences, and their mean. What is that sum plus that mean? -1.8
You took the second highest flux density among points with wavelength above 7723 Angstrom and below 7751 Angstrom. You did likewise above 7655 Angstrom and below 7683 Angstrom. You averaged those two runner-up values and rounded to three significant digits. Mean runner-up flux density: 3.66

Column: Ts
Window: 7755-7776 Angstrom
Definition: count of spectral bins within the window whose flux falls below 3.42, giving 5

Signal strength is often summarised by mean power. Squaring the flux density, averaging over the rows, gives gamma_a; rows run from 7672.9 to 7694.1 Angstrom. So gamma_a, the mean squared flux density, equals 11.9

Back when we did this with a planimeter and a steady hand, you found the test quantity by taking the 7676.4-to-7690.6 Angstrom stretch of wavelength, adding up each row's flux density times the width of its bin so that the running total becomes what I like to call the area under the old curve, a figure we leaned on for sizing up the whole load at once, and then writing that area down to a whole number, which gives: 50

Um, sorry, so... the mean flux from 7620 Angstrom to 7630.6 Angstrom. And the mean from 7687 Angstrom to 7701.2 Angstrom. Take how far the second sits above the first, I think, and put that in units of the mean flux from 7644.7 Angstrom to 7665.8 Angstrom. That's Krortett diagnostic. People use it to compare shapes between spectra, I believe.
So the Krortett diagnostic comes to -0.066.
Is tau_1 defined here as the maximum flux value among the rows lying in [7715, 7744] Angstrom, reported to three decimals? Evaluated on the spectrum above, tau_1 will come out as 3.940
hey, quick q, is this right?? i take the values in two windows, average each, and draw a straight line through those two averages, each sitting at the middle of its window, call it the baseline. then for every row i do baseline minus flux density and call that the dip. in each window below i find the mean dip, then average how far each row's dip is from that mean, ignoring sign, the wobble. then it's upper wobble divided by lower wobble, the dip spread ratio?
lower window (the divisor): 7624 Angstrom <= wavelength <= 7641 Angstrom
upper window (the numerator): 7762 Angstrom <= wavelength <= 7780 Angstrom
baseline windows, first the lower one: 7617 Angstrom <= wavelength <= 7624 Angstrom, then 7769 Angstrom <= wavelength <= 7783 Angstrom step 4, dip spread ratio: 1.0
